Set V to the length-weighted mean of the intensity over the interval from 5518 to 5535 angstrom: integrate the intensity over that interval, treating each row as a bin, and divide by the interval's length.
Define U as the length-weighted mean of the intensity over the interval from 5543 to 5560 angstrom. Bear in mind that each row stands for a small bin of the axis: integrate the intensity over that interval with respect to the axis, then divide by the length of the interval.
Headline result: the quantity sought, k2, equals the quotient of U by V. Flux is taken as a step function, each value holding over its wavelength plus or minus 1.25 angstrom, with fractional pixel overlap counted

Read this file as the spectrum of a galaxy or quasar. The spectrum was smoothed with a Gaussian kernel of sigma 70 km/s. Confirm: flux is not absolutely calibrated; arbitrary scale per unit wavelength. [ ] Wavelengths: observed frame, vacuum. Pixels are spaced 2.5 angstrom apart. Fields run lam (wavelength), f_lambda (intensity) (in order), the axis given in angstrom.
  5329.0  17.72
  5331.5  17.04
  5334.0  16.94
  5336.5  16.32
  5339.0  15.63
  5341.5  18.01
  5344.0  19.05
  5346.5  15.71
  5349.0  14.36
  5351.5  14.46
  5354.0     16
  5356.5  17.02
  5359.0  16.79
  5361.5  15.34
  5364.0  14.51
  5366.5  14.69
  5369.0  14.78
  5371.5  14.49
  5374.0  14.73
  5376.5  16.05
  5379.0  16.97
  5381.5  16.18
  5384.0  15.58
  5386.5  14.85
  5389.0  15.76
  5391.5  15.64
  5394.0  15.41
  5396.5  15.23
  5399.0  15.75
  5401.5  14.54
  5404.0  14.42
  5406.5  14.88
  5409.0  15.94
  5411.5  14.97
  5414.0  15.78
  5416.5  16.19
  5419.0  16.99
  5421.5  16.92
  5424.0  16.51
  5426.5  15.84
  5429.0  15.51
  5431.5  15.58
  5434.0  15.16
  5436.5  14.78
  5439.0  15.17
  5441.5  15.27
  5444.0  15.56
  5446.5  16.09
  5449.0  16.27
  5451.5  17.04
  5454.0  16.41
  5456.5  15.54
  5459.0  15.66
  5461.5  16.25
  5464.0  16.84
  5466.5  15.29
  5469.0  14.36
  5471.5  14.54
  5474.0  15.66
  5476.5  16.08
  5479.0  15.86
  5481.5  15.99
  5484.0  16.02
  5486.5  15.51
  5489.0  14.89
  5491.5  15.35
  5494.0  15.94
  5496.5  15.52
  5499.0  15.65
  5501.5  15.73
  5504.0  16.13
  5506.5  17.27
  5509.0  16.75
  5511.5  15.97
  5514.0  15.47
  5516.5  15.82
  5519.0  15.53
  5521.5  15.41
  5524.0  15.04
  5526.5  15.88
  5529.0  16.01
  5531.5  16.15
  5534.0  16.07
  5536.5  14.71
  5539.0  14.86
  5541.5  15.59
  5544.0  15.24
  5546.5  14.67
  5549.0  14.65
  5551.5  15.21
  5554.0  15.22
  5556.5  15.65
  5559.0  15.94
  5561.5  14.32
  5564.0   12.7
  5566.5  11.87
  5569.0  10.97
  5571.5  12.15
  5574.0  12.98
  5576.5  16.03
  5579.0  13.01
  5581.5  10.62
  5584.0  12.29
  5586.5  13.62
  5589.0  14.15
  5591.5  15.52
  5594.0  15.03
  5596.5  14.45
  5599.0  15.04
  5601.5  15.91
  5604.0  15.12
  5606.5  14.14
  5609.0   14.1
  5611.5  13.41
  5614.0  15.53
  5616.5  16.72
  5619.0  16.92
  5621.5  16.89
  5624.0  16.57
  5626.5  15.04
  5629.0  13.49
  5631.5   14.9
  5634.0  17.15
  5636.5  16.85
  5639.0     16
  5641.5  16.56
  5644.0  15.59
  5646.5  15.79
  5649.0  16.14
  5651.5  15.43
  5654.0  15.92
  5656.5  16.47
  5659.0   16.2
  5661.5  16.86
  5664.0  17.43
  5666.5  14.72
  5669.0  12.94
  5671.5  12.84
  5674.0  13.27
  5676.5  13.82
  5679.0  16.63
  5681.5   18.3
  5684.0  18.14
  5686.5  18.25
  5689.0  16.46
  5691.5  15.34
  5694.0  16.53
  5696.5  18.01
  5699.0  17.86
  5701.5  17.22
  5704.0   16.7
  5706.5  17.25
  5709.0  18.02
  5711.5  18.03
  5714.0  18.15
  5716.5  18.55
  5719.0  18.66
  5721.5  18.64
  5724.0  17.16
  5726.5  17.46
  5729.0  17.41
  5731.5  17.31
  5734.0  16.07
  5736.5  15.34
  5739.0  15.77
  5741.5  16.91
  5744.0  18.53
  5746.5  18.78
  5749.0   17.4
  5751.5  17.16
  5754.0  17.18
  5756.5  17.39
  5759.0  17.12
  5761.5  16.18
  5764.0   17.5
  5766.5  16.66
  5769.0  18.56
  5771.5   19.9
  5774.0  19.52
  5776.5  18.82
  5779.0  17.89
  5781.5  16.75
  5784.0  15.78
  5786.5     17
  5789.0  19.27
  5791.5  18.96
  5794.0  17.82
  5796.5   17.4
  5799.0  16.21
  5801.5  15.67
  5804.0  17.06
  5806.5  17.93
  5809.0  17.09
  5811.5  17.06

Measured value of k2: 0.97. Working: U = 15.2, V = 15.7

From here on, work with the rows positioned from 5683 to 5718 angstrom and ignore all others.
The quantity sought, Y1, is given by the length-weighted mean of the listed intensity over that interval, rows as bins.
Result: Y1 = 17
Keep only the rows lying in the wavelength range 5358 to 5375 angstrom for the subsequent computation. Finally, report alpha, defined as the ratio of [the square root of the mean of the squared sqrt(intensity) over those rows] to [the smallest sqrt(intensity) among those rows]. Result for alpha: 1.02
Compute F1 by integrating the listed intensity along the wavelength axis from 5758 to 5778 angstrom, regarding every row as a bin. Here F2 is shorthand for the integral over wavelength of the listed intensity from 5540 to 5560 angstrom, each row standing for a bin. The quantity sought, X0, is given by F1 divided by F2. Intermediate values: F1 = 361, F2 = 305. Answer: 1.18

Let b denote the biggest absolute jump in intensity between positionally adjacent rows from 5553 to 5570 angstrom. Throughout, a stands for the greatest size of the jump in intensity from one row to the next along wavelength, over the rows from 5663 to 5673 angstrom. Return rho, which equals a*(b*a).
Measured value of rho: 12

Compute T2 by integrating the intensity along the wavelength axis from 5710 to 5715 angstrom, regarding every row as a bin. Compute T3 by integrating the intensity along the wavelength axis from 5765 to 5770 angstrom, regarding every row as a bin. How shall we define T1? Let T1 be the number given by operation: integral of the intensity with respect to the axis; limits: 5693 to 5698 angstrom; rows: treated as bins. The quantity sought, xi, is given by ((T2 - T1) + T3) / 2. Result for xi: 45.8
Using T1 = 87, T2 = 90.4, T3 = 87.8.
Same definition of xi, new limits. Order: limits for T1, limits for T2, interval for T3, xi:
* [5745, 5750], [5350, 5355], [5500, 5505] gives 32.3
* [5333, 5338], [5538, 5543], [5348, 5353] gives 32.9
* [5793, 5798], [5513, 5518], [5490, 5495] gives 34.3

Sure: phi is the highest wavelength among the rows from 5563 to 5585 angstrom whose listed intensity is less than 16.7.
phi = 5584.0 angstrom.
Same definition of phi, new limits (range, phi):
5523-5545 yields 5544.0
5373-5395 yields 5394.0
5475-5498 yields 5496.5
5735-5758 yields 5739.0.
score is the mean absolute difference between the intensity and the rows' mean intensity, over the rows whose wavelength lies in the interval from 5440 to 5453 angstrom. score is 0.50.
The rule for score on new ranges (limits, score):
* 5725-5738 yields 0.81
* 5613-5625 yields 0.40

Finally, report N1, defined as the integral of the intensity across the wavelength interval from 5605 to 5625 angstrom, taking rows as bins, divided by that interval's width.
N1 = 15.5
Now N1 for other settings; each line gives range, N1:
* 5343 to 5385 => 15.7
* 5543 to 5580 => 14.0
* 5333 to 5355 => 16.3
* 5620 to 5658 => 15.9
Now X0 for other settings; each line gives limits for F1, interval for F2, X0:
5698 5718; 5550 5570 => 1.26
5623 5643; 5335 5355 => 0.98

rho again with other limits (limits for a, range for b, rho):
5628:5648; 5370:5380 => 7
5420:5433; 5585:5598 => 1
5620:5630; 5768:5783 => 3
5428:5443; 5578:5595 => 0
